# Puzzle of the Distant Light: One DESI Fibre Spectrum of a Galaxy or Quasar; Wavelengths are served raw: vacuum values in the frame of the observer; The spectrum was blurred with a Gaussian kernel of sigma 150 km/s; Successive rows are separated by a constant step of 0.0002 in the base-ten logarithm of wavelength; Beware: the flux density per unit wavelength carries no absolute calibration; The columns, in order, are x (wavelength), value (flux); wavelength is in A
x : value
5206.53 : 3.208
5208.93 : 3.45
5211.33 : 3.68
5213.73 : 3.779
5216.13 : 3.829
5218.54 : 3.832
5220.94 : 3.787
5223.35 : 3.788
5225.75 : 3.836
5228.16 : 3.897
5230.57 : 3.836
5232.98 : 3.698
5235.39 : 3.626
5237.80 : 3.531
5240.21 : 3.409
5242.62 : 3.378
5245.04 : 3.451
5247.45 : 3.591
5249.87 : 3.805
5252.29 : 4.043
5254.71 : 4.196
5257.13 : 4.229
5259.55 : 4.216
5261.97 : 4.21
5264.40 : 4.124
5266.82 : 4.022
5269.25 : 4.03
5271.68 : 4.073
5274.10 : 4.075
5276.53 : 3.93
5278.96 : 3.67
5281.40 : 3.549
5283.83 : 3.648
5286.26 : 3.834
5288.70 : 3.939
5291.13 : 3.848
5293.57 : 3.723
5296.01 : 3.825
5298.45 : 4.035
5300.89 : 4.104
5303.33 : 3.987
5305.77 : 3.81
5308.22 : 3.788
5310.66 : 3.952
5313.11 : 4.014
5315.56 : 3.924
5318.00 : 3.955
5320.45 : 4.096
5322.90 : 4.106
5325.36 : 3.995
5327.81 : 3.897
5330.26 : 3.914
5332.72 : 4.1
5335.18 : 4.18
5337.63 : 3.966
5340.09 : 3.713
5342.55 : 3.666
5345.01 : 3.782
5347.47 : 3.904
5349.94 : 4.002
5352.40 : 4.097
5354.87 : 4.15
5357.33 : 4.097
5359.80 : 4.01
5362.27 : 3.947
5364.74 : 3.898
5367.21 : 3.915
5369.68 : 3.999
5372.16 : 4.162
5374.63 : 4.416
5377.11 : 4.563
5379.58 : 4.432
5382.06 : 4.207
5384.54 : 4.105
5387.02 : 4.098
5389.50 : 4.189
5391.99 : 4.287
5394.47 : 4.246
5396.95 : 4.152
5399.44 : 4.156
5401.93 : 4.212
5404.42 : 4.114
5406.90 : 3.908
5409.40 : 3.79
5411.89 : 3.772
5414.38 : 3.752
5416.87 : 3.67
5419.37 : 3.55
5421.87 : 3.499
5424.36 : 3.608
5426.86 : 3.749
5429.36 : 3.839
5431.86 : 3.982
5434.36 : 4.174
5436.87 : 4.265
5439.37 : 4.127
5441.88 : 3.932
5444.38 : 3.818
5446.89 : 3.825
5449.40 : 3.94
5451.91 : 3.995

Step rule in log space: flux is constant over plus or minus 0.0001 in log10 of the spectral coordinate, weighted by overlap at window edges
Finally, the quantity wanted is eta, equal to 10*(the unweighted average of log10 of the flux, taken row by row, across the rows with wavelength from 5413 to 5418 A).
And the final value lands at 5.69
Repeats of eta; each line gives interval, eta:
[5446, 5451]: 5.89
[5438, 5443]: 6.05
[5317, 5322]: 6.05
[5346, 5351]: 5.97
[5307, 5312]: 5.88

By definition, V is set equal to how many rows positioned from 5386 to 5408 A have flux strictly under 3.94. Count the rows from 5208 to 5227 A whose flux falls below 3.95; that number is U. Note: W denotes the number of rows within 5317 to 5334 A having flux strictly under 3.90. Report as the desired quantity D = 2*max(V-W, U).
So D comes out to 16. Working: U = 8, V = 1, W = 1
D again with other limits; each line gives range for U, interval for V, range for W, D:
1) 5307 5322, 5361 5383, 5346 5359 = 4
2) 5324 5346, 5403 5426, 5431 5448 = 12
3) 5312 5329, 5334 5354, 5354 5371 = 6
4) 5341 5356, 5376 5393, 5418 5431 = 6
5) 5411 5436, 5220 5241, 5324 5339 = 16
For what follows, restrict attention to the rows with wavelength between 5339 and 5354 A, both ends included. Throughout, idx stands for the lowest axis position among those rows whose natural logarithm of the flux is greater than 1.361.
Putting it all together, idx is 5347.47 A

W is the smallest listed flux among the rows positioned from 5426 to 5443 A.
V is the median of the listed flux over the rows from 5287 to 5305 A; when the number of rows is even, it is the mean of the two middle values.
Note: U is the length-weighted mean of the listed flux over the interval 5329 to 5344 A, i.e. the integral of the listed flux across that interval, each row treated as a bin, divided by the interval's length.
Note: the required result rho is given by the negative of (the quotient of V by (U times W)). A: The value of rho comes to -0.268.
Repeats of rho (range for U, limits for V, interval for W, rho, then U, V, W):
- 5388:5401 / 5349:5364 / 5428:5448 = -0.253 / 4.20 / 4.05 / 3.818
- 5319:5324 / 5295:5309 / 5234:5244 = -0.282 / 4.09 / 3.91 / 3.378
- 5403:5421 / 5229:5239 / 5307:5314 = -0.255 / 3.79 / 3.66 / 3.788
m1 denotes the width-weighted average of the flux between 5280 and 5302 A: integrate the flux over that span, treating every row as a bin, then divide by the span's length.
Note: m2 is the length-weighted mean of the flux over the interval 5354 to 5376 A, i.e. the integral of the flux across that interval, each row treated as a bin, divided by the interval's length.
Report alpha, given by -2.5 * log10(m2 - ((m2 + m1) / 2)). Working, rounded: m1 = 3.83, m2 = 4.07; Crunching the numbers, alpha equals 2.3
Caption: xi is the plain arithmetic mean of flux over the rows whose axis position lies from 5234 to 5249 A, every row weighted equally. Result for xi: 3.50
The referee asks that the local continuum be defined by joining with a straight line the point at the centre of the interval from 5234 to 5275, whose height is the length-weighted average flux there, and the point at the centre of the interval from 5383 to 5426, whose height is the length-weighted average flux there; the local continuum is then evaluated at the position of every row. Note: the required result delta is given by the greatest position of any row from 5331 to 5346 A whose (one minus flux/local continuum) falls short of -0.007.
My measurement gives 5337.63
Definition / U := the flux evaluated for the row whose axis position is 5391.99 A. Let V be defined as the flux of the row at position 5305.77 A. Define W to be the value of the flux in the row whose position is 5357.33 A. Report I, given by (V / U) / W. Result 0.22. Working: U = 4.287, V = 3.81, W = 4.097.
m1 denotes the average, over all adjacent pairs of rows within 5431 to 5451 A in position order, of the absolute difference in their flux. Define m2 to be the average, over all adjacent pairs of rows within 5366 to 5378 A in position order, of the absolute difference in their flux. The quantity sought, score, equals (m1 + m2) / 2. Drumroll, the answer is 0.142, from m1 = 0.122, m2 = 0.16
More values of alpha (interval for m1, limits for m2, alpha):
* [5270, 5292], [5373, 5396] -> 1.7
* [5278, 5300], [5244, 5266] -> 2.5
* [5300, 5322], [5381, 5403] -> 2.4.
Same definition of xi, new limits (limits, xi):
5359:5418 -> 4.08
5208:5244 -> 3.69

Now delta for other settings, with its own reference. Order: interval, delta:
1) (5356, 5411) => 5404.42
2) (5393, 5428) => 5404.42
